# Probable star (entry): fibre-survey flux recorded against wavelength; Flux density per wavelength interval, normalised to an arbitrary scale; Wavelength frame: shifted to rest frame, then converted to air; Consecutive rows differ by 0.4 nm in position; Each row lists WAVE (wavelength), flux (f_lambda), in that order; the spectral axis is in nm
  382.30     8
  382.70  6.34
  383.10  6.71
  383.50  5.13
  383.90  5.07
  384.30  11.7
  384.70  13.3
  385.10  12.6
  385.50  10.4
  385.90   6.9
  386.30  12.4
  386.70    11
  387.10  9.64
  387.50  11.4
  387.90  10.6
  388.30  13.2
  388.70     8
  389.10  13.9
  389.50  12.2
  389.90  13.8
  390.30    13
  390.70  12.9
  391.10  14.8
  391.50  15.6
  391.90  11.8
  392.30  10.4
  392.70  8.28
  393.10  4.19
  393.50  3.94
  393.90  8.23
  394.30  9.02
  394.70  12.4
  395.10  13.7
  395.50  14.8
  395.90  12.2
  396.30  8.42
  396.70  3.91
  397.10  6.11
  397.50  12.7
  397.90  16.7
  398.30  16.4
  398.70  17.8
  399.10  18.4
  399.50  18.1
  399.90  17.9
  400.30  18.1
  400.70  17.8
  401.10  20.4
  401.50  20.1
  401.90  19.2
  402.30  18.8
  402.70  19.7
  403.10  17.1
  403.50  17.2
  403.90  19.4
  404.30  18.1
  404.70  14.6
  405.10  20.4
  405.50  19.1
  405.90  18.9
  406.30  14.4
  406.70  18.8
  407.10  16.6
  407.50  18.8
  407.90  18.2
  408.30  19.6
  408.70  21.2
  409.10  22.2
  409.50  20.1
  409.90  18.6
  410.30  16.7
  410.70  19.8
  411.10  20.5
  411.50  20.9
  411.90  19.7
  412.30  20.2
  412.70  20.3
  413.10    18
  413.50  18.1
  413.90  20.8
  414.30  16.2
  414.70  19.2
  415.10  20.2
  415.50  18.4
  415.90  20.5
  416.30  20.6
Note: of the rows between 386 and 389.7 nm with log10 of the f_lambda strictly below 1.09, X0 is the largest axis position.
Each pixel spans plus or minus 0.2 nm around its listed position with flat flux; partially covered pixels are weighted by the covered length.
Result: 389.50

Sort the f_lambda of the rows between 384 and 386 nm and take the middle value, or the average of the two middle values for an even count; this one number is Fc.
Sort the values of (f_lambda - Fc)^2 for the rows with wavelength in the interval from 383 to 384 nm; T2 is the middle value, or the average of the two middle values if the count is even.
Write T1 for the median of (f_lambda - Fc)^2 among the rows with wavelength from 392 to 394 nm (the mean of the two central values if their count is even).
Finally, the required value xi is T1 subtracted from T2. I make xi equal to 31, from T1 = 12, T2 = 43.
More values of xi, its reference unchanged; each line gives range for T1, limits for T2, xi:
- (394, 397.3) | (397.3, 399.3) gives 17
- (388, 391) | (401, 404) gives 56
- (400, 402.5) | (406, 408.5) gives -7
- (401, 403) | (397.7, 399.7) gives -27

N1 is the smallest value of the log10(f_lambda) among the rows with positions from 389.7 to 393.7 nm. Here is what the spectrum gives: 0.60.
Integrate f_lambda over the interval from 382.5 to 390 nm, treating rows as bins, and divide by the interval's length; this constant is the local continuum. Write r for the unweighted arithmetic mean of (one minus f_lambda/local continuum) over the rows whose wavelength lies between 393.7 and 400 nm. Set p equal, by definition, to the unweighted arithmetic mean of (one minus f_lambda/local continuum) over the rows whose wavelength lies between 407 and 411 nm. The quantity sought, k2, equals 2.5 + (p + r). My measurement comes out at 1.35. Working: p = -0.88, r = -0.27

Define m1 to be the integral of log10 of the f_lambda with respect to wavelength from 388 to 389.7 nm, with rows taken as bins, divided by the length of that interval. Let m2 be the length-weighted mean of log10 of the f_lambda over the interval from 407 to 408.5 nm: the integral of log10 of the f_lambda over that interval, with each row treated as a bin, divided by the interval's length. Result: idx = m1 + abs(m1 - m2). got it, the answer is 1.26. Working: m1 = 1.06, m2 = 1.26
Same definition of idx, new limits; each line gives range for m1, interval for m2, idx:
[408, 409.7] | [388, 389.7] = 1.57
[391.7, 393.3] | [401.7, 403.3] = 1.27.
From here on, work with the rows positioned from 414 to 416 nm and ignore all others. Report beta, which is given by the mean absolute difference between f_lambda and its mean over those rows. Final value 1.3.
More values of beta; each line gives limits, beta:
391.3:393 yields 2.2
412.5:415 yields 1.3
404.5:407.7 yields 1.9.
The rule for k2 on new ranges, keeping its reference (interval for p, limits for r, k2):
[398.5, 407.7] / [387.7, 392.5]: 1.48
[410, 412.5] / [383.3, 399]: 1.49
